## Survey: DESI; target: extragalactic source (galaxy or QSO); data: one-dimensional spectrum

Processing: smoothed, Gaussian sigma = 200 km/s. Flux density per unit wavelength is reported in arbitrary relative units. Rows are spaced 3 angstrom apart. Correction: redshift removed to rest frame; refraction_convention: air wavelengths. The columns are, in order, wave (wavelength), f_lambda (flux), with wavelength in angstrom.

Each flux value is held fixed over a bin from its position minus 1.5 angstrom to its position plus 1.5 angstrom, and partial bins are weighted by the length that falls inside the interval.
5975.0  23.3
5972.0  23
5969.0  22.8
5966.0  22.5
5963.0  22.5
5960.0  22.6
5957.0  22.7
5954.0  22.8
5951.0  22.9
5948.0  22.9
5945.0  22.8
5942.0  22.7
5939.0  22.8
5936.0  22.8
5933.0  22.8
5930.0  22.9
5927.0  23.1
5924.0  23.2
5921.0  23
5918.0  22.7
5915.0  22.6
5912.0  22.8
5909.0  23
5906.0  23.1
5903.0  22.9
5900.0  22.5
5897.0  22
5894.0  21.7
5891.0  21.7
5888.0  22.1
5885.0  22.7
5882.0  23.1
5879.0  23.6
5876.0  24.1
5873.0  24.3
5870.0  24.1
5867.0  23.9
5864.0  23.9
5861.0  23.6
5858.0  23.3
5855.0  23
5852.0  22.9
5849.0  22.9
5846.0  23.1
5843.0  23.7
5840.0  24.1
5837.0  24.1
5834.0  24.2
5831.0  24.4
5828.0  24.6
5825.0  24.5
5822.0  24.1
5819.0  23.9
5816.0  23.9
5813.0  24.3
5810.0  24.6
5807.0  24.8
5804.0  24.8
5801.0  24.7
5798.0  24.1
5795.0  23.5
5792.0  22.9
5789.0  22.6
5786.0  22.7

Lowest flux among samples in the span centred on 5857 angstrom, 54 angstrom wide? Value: 22.9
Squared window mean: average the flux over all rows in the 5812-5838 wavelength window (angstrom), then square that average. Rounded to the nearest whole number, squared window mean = 587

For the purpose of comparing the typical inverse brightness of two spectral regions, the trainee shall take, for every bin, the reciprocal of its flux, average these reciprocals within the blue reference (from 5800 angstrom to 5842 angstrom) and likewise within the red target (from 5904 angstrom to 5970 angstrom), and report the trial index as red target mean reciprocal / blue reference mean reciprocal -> 1.07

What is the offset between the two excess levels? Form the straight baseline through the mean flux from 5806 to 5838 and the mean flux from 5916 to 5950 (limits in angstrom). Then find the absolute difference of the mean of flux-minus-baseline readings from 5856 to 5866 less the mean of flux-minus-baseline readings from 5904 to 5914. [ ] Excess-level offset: 0.02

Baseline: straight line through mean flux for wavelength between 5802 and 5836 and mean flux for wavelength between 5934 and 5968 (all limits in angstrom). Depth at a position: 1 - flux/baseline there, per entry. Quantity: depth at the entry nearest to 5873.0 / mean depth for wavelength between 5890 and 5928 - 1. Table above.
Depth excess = -1.97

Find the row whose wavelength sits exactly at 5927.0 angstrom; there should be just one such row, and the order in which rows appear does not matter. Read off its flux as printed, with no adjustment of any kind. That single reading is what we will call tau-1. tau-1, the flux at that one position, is 23.1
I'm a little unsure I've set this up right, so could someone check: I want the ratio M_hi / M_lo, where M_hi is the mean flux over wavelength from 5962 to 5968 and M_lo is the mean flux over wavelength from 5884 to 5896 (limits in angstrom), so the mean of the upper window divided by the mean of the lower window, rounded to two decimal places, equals 1.02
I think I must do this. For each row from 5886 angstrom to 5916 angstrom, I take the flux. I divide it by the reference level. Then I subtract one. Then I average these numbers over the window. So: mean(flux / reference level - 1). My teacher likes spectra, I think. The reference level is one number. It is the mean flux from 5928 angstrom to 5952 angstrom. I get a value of -0.017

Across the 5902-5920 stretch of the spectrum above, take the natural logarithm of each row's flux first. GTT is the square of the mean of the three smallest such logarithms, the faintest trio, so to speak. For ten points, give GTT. 9.7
